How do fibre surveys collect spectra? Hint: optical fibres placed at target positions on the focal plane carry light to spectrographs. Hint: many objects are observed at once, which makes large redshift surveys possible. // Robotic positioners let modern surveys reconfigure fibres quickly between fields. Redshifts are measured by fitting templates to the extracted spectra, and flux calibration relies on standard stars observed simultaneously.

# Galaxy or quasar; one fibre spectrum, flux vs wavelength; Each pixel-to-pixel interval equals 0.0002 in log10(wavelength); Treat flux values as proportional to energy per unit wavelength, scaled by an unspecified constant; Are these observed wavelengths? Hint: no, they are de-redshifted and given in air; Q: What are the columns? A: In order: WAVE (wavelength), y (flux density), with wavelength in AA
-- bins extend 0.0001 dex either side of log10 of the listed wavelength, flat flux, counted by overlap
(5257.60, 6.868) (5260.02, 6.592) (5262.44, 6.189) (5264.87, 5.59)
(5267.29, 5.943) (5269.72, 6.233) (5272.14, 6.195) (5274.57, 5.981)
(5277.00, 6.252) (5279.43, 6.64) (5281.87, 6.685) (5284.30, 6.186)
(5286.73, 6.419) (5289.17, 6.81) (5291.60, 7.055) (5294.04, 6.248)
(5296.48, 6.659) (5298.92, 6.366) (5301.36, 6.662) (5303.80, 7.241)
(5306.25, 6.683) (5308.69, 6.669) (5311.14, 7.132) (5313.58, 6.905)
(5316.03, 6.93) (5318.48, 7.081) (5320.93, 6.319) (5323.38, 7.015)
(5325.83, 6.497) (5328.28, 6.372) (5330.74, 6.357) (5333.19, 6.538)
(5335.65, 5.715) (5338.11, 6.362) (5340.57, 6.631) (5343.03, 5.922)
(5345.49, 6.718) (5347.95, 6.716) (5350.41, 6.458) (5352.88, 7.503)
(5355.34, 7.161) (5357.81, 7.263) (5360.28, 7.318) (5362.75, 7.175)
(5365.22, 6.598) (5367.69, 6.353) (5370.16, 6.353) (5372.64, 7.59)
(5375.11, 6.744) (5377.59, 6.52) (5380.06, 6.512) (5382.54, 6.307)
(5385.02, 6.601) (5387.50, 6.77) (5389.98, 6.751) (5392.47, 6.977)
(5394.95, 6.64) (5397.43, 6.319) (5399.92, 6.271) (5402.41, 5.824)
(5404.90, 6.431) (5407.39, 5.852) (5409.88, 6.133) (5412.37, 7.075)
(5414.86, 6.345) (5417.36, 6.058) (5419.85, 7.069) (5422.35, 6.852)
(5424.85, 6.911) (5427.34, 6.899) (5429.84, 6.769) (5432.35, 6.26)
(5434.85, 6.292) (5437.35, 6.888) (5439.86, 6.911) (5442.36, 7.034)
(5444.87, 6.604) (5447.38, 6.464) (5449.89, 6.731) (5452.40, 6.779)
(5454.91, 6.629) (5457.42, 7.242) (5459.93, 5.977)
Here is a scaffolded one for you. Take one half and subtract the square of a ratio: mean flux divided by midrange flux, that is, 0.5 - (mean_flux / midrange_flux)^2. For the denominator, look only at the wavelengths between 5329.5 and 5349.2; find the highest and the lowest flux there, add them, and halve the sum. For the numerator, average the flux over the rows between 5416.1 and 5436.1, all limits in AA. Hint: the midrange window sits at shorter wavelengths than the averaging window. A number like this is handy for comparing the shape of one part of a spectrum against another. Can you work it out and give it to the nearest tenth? -0.6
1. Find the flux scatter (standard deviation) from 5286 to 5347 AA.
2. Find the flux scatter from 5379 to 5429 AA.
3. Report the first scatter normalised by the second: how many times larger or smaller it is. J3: 0.96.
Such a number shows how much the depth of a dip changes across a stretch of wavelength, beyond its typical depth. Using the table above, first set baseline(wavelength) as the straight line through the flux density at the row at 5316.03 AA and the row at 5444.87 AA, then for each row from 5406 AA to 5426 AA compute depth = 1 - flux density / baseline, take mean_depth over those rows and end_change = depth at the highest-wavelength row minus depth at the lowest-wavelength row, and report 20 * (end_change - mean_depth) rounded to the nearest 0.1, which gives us -3.7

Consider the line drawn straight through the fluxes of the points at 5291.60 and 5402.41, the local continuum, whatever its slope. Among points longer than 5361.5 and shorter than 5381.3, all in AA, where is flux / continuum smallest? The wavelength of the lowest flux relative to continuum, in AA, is 5367.69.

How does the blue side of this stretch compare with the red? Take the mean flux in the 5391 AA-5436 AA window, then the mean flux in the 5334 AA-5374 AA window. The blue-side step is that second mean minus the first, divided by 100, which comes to 0.0024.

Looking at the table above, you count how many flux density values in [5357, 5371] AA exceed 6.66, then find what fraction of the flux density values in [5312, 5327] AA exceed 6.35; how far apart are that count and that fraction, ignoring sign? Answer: 2.2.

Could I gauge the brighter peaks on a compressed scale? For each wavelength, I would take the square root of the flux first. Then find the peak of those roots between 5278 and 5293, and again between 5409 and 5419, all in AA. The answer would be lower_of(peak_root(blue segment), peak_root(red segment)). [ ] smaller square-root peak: 2.66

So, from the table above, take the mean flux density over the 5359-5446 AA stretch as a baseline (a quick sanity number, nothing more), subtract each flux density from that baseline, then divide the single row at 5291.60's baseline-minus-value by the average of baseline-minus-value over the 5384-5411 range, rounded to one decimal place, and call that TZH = -2.0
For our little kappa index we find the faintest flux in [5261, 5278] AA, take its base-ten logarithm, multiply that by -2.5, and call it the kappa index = -1.87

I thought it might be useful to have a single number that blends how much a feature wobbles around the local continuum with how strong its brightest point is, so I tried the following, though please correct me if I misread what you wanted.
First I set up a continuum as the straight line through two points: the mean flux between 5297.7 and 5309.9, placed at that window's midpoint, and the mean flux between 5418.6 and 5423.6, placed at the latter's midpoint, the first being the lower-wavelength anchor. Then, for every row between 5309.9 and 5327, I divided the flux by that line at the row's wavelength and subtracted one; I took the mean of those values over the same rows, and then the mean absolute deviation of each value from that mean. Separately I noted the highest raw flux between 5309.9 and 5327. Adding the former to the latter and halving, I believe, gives 3.58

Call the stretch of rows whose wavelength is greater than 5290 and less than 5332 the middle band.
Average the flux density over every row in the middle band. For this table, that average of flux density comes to 6.72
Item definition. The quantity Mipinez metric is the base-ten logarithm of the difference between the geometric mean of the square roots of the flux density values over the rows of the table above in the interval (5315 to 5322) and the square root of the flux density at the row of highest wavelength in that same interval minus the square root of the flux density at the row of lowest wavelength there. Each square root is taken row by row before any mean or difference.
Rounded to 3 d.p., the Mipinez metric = 0.435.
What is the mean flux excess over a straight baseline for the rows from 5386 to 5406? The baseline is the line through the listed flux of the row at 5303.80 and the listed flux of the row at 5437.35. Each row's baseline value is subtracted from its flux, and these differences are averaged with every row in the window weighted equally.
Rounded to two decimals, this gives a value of -0.50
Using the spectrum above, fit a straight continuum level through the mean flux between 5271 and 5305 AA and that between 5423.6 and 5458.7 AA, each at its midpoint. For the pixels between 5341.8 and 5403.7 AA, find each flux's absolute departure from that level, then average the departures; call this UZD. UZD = 0.35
